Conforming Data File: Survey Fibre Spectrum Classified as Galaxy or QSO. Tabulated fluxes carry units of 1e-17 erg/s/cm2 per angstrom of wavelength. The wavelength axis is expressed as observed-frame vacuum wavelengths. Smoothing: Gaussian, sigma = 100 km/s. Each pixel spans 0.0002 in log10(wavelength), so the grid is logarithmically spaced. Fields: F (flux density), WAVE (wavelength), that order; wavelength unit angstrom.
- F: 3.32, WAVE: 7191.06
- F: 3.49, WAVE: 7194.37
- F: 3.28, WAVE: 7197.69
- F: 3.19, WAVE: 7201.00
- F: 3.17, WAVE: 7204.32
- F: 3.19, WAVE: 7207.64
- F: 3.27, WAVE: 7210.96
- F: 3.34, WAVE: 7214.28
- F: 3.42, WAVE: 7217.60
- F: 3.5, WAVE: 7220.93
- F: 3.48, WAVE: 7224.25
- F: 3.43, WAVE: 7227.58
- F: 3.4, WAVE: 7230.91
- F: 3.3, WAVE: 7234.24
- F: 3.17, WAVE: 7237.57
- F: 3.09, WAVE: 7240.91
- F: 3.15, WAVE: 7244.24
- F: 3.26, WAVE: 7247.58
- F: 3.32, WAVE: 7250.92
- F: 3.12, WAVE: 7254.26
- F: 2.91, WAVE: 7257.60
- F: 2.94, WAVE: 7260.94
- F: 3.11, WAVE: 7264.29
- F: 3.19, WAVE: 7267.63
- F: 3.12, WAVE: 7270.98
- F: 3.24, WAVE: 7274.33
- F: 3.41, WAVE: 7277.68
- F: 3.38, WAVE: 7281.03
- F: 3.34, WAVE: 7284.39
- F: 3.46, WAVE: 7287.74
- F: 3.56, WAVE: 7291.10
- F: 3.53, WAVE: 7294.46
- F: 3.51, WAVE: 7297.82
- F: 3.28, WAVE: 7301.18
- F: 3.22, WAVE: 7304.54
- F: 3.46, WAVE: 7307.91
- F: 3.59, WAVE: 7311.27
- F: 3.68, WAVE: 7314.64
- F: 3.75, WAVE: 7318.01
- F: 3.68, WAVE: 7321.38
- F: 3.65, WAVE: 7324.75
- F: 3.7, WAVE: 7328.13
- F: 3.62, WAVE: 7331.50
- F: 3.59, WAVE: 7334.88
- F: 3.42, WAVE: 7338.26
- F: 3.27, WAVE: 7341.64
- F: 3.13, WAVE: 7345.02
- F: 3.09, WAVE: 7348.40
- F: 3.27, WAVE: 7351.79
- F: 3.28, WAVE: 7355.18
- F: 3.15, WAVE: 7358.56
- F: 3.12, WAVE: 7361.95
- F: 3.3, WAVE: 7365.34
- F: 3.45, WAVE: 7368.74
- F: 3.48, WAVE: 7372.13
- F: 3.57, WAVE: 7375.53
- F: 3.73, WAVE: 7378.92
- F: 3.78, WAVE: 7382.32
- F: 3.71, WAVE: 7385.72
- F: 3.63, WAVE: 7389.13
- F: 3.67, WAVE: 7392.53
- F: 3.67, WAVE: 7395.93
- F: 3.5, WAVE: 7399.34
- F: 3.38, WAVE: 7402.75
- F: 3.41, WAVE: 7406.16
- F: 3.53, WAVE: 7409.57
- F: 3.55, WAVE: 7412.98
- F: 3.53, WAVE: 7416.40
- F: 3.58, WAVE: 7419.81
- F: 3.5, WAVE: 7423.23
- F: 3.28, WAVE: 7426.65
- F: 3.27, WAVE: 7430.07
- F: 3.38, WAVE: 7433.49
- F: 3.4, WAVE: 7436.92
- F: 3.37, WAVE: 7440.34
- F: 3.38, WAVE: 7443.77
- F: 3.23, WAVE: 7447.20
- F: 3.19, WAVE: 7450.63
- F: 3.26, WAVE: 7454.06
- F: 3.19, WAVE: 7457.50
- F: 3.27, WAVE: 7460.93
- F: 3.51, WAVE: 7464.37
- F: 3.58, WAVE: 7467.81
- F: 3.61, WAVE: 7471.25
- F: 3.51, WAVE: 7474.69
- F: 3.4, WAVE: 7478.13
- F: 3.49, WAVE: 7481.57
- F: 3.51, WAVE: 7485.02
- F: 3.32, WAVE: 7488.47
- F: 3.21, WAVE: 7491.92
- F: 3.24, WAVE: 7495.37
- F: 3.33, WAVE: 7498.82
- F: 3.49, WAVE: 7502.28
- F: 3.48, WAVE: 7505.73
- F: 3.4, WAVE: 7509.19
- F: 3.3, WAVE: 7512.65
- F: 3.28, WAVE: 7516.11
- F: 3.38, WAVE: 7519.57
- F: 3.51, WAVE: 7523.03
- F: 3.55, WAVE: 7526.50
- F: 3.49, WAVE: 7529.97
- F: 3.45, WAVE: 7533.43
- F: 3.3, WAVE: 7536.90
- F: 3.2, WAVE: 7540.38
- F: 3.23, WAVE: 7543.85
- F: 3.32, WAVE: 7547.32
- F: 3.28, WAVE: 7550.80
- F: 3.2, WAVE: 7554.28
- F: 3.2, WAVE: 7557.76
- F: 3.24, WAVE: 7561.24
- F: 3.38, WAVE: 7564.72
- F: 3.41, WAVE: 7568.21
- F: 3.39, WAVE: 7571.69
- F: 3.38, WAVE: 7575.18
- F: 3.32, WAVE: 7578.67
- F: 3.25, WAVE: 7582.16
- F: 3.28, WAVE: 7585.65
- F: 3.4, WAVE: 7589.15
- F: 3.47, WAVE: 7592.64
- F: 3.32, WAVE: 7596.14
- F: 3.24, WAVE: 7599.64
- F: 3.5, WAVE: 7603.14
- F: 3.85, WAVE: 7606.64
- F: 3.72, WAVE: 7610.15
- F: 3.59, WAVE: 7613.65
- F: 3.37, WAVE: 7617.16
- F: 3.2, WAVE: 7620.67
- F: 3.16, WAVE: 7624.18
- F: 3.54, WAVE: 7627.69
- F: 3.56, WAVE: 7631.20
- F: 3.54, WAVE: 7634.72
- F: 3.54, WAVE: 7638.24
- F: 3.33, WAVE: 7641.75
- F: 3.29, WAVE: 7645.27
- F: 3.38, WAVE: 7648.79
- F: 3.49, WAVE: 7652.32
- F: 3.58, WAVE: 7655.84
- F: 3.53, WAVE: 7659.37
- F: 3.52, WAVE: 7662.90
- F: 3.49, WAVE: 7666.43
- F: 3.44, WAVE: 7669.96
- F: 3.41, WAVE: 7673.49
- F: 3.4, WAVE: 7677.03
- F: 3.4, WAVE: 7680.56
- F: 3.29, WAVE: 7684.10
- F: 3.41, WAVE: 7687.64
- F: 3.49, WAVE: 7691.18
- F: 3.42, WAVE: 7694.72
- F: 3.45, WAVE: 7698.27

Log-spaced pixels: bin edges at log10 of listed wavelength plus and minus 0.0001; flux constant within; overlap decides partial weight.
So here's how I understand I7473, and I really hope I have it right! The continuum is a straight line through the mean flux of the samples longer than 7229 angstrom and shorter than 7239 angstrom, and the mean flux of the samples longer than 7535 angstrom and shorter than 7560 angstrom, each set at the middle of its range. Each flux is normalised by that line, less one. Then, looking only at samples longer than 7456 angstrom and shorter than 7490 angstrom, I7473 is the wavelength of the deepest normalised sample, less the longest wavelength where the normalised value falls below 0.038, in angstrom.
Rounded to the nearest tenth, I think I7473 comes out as -31.0 angstrom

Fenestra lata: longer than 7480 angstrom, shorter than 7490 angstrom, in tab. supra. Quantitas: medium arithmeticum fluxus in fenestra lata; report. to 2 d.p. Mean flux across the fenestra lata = 3.44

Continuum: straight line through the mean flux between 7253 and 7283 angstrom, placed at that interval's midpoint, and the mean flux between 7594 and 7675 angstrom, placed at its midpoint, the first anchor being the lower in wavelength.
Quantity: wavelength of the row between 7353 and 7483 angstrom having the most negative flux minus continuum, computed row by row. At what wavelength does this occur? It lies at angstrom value 7457.50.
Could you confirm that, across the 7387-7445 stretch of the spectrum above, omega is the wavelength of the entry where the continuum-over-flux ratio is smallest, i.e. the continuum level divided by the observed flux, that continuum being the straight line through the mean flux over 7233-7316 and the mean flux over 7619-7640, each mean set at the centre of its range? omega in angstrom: 7392.53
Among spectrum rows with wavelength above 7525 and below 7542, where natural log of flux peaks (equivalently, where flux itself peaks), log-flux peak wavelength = 7526.50 angstrom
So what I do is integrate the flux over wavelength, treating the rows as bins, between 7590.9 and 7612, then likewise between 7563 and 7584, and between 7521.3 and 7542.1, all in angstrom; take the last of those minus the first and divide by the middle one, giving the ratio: -0.04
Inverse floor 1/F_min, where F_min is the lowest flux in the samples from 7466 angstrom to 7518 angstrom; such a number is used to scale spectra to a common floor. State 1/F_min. 0.312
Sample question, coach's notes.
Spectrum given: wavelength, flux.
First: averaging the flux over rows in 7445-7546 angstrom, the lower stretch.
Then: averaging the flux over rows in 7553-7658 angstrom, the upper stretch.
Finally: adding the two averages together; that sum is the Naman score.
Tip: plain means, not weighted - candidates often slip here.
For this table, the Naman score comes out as 6.78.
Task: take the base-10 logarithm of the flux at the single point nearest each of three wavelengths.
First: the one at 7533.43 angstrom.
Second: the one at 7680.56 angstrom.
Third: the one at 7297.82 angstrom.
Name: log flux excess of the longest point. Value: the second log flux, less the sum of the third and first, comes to -0.552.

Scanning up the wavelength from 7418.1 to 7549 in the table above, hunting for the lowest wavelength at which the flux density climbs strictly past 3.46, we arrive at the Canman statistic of 7419.81 angstrom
